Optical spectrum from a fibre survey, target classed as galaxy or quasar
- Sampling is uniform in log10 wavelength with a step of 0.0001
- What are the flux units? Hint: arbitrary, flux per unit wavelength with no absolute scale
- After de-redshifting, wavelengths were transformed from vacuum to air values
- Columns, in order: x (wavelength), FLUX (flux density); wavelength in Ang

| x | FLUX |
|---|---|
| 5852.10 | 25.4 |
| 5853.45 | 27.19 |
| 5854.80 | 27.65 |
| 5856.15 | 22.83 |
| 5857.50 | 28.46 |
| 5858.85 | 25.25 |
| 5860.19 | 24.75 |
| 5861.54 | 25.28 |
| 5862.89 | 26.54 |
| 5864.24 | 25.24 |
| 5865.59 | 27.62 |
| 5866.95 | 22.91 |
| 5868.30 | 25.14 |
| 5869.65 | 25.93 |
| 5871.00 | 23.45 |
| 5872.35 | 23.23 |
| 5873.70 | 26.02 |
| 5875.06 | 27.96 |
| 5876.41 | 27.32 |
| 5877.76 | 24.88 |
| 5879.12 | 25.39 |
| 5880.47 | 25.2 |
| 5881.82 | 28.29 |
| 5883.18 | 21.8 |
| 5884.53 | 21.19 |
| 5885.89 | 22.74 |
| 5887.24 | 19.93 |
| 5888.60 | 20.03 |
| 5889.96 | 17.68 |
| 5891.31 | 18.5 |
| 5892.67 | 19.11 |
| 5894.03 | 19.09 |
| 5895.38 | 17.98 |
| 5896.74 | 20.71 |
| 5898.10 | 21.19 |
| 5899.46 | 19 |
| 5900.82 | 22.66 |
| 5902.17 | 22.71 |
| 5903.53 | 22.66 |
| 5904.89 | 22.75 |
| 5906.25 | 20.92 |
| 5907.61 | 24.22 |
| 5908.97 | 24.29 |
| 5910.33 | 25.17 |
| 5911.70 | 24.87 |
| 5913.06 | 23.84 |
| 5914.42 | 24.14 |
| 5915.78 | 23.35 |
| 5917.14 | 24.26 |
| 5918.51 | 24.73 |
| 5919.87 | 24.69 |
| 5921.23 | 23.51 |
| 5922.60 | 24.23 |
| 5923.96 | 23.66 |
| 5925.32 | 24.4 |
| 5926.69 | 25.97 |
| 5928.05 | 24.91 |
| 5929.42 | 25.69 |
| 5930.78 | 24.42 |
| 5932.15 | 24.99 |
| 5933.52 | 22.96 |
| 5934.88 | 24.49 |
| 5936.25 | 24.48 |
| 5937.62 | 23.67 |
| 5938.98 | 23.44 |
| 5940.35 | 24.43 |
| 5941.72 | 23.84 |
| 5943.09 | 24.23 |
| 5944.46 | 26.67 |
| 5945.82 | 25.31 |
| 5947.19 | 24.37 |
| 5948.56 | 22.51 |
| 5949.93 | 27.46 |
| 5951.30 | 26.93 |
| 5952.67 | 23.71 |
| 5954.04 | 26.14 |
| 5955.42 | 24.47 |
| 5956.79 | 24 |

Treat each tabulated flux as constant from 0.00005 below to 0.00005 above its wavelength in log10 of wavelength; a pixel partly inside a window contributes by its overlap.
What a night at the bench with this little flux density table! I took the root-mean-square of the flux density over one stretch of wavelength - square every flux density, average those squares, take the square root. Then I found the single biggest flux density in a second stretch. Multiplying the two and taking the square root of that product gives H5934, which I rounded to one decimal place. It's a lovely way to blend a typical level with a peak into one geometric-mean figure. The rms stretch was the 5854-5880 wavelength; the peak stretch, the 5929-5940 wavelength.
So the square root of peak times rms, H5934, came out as 25.7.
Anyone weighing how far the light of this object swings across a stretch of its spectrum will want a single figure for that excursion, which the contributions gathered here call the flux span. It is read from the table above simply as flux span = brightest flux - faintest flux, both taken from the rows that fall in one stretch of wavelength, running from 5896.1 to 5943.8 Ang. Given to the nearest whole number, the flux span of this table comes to 7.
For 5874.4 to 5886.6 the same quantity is 7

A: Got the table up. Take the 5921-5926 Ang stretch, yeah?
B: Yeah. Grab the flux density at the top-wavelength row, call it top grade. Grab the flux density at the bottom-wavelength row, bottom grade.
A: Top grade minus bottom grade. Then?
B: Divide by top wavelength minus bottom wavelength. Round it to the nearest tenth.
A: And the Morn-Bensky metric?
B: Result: 0.2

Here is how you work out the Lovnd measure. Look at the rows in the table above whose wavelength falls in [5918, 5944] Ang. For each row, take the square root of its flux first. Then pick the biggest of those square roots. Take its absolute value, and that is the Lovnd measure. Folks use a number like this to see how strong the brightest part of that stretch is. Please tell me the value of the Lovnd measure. 5.10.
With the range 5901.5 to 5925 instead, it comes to 5.02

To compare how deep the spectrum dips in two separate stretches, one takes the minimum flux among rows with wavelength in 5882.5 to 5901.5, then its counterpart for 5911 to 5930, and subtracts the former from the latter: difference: 5.7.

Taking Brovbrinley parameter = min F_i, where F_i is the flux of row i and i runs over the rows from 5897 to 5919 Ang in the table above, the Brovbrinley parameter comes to 19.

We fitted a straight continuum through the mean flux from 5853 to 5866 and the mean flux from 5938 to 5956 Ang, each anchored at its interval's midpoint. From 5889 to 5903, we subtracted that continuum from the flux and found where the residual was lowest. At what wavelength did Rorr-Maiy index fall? 5889.96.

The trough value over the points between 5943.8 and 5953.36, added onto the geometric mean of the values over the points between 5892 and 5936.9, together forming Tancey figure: 45.6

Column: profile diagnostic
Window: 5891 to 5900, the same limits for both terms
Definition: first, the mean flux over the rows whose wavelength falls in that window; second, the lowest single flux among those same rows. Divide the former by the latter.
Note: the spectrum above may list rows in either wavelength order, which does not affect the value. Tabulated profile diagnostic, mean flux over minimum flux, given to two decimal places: 1.08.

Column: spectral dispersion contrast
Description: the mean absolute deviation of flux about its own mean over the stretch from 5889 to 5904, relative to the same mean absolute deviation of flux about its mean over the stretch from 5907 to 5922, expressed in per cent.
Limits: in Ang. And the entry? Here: 397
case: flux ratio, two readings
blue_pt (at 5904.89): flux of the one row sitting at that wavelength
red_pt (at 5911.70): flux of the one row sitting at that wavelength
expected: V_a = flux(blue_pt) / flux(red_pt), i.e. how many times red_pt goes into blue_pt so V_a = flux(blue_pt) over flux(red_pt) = 0.91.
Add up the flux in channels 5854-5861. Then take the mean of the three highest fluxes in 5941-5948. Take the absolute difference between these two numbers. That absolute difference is 103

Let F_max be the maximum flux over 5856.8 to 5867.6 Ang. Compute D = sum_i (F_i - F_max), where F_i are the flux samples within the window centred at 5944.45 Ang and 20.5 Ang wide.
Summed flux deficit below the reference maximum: -55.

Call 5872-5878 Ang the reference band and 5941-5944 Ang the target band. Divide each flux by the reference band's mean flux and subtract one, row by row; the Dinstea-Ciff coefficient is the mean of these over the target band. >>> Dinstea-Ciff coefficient -0.071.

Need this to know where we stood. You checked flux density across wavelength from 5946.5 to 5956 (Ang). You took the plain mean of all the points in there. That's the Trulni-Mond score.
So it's 25.1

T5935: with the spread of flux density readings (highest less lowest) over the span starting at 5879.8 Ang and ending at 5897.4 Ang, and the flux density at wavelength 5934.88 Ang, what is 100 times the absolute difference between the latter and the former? 1388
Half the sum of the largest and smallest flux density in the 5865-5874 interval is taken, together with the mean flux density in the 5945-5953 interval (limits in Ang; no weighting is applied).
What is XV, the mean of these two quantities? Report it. 25.2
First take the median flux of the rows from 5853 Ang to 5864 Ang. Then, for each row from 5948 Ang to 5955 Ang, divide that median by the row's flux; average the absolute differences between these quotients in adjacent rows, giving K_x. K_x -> 0.115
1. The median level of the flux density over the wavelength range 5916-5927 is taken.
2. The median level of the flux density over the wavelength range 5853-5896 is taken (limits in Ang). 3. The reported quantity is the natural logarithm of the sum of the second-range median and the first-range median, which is 3.90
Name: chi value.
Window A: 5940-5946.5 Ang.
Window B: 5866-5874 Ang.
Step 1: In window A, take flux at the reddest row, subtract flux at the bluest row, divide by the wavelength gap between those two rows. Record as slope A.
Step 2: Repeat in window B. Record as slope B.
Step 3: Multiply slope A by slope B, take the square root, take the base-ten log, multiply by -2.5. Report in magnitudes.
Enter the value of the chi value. 1.4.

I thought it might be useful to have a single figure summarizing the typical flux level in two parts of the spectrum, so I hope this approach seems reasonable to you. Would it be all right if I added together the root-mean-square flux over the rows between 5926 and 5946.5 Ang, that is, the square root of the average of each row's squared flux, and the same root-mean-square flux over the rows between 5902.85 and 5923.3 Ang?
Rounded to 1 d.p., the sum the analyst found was 48.5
